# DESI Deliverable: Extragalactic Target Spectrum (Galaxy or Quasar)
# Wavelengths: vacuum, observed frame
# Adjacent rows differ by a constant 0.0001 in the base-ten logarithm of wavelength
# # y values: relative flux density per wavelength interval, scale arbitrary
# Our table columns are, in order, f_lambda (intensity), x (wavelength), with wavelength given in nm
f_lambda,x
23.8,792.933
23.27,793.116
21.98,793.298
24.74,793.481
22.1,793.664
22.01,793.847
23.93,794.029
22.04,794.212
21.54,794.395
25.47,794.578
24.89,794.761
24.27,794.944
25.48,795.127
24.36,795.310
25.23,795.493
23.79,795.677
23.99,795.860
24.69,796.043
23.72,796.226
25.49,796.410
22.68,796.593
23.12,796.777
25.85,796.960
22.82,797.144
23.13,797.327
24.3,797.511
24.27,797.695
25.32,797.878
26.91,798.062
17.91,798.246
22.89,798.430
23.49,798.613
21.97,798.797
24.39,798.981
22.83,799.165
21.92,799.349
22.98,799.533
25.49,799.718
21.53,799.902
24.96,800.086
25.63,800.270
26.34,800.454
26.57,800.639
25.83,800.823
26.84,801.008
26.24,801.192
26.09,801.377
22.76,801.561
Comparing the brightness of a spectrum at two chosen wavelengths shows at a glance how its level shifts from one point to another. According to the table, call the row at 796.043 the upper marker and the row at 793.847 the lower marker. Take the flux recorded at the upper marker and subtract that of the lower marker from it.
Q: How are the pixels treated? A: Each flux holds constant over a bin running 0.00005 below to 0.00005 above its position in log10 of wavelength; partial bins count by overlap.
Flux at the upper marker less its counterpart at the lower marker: 2.7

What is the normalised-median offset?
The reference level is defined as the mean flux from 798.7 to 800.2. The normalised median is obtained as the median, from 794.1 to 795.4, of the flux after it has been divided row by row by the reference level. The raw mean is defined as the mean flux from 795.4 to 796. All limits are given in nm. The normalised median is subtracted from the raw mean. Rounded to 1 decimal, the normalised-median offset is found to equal 23.3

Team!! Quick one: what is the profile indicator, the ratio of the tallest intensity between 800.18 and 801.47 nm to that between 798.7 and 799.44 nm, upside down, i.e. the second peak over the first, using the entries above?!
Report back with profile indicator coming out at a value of 0.91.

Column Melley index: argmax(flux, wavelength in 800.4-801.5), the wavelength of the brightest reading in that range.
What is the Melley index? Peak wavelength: 801.008 nm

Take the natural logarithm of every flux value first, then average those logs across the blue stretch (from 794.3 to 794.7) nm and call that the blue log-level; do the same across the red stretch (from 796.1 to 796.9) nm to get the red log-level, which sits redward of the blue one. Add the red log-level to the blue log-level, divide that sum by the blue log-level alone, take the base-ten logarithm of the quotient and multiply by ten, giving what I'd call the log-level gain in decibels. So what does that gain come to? 3.02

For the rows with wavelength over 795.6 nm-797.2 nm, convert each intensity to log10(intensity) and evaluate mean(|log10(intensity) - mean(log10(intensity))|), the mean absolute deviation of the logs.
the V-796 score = 0.016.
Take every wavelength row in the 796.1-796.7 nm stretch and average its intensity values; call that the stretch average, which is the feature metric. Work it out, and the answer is 24.0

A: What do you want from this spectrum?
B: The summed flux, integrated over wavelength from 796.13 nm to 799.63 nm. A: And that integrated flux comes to 82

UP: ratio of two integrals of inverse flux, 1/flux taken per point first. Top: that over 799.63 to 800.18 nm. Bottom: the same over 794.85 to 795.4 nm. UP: 1.04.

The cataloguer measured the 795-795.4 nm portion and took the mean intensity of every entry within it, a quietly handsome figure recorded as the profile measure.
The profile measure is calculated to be 24.9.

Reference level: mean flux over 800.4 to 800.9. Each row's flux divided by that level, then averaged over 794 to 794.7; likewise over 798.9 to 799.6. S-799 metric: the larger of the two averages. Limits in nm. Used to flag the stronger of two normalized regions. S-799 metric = 0.886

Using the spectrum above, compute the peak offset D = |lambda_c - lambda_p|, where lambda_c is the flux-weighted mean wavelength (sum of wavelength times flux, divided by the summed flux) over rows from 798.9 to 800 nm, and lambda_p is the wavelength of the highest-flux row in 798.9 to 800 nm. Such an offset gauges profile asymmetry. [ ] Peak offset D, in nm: 0.28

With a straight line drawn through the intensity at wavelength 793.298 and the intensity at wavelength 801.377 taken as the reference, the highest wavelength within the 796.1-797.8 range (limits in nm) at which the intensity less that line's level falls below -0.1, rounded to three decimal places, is 797.327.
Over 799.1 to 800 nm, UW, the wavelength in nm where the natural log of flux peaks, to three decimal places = 799.718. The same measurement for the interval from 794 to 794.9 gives 794.578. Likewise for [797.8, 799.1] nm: 798.062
